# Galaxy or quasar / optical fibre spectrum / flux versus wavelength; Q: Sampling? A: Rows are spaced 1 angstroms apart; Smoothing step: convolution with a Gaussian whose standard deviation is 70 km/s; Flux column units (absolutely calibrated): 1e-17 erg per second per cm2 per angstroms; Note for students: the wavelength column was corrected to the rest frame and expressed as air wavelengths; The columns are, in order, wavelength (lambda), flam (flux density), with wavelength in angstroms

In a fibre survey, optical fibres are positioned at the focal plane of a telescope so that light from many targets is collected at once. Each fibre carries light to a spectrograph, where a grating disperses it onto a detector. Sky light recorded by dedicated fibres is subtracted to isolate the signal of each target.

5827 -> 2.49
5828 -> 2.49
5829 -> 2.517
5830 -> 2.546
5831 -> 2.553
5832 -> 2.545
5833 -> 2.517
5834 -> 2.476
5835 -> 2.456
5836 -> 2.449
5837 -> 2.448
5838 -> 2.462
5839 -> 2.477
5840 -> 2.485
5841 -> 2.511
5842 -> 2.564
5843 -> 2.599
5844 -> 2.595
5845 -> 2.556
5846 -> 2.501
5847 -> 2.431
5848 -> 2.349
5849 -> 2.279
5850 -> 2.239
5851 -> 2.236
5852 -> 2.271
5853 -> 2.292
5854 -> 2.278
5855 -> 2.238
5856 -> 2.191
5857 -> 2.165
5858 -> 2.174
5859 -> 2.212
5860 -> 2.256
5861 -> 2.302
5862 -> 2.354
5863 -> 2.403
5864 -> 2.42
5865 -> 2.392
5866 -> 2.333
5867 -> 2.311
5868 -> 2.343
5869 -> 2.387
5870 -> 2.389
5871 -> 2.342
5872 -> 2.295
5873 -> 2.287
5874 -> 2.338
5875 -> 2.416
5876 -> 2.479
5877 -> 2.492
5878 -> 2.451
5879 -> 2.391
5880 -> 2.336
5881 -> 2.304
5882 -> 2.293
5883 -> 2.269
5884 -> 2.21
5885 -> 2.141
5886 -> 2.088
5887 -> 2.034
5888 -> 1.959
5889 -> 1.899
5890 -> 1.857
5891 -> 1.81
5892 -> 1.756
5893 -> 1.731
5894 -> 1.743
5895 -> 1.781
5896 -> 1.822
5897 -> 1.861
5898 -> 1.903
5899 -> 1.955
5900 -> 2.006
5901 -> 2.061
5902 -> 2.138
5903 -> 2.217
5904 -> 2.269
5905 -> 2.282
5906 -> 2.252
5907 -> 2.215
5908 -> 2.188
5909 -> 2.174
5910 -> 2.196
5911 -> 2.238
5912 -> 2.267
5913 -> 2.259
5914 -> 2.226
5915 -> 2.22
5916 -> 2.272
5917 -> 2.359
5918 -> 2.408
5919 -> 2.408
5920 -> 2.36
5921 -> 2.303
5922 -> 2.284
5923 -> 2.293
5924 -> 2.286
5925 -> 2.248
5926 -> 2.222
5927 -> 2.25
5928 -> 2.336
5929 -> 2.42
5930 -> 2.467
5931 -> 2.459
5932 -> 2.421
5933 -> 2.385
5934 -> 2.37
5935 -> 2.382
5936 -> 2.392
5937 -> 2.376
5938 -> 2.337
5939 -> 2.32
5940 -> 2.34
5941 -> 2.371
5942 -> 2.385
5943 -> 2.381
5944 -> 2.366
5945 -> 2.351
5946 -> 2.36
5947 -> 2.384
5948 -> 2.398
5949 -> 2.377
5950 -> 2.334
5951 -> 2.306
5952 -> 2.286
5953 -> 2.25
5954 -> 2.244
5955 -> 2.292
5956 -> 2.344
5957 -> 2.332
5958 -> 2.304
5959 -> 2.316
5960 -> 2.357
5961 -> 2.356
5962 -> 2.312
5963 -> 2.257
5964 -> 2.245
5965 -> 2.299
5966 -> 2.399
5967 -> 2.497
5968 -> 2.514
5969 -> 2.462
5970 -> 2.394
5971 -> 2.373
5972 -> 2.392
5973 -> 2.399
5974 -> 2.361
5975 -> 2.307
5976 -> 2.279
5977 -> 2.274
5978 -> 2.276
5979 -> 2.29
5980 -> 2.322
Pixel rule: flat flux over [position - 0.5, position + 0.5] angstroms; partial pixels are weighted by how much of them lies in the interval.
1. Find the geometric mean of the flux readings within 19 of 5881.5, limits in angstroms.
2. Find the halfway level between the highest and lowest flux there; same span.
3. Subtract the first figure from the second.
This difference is -0.038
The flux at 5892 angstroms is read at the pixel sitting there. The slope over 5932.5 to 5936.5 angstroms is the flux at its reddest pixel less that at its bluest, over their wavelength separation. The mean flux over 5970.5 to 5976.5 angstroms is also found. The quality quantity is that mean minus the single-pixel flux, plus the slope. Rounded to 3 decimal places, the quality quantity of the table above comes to 0.598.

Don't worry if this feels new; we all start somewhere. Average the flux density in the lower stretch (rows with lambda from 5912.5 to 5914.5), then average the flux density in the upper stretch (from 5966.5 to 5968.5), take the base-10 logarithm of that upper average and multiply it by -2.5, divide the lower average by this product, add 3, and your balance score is 0.8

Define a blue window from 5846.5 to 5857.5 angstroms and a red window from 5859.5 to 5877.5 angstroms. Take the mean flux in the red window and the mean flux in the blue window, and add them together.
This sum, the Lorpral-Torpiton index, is 4.63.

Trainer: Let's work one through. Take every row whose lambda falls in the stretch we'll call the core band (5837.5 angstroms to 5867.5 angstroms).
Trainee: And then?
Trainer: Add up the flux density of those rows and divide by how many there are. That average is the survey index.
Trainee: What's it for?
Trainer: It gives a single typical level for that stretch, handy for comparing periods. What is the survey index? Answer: 2.363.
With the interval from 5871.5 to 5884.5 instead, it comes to 2.351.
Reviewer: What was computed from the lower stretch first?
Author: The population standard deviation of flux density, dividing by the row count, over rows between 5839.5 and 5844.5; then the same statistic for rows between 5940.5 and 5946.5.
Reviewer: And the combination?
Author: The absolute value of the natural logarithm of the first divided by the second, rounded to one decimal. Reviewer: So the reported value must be 1.4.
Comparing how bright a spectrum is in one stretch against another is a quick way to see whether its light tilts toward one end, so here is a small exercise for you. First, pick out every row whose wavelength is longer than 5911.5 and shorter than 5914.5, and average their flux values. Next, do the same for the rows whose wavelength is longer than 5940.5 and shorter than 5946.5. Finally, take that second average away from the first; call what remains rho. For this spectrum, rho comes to -0.12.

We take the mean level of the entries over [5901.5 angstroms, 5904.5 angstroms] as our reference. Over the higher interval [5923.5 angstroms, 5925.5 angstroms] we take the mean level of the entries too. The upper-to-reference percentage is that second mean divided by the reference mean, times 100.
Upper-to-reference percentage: 103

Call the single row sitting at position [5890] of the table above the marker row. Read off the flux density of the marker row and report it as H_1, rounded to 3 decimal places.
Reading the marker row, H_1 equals 1.857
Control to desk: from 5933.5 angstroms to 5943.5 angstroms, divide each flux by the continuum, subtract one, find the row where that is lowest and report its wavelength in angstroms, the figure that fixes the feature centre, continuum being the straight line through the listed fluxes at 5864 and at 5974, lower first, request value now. 5939 angstroms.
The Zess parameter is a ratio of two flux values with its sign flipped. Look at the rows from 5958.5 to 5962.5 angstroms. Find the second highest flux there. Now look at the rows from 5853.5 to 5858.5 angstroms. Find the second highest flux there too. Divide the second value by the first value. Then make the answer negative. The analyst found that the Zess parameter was -0.95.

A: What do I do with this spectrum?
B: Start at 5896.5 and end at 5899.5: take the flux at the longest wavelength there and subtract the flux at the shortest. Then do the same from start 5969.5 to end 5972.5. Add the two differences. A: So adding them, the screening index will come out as 0.092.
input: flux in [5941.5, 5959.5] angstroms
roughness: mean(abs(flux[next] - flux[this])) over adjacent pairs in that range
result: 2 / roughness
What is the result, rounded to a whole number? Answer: 88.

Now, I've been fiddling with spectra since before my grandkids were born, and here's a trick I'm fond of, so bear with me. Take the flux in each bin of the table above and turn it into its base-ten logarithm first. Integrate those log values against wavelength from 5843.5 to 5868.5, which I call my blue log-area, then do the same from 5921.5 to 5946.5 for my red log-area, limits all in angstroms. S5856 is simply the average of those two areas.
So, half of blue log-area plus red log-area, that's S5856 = 9.2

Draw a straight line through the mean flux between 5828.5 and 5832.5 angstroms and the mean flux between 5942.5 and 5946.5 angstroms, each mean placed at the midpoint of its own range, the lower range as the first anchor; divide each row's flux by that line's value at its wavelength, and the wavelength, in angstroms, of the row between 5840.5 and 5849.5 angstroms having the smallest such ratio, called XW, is 5849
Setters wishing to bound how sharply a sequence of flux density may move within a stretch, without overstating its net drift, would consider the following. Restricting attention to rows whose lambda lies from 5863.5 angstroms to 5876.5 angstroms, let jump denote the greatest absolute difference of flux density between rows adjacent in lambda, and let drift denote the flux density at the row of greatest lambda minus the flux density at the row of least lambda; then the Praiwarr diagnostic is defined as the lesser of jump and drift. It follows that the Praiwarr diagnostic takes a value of 0.059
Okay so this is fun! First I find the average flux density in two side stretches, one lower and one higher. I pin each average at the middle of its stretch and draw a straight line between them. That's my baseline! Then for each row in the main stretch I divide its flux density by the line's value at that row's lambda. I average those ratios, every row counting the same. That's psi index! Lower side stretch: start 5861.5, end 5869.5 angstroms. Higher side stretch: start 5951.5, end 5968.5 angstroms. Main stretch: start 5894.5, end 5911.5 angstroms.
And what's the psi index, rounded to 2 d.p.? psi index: 0.89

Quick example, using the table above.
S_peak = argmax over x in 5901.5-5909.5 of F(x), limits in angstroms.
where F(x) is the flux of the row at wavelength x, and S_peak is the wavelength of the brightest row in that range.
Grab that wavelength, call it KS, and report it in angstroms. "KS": 5905 angstroms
